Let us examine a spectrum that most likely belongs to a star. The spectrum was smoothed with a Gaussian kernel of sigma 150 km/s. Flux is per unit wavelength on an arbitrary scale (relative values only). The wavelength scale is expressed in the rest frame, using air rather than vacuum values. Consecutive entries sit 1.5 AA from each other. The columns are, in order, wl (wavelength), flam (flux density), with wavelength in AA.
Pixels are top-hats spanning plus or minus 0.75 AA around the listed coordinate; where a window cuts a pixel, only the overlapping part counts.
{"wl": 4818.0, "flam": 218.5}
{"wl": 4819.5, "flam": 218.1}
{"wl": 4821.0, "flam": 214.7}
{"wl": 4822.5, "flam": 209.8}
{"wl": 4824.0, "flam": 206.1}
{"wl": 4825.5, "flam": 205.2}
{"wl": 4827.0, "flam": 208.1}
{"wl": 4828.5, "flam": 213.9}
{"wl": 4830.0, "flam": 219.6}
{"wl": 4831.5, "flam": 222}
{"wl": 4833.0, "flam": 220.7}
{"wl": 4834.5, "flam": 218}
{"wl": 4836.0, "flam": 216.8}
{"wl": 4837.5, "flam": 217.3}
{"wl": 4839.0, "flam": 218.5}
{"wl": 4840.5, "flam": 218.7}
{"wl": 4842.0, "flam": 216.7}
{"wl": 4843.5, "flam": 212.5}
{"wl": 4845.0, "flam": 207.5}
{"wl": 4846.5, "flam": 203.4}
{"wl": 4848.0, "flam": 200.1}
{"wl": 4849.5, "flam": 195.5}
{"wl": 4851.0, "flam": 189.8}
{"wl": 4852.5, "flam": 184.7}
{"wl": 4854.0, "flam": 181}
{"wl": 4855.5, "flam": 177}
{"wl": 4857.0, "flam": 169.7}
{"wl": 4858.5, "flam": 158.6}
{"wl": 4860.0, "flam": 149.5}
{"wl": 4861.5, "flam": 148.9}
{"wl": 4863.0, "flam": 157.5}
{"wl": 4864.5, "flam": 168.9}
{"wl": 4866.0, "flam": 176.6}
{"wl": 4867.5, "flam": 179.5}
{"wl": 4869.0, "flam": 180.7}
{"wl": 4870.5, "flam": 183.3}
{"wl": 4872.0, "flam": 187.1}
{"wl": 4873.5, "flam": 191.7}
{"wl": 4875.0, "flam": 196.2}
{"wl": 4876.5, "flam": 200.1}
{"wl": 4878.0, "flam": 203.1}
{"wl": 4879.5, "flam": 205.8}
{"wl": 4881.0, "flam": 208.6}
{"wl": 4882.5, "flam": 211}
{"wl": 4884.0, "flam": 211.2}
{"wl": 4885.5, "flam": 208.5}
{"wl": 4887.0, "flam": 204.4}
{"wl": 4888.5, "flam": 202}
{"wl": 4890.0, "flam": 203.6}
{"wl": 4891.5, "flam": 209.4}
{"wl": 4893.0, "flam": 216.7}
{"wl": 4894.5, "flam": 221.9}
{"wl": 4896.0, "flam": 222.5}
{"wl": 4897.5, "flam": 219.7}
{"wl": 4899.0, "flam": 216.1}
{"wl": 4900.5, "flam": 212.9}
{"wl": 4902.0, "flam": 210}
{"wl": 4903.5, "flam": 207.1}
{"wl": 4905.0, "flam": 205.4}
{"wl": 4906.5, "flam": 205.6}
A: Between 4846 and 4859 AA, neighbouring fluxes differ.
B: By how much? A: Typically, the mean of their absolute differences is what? 5.6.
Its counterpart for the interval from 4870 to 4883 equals 3.5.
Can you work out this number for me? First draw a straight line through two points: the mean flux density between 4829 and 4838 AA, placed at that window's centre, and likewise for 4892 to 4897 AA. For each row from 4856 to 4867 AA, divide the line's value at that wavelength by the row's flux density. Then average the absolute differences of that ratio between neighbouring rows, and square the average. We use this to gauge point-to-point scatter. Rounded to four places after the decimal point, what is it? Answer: 0.0047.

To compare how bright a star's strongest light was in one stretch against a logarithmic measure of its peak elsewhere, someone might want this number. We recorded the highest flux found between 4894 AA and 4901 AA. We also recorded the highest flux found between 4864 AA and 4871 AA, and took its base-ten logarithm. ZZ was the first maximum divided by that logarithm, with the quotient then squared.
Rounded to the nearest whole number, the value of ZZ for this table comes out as 9666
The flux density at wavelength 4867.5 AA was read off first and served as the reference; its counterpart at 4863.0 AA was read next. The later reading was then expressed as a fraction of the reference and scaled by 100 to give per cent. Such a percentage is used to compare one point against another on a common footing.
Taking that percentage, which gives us 88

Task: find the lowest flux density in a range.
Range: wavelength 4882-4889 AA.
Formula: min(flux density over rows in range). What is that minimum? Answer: 202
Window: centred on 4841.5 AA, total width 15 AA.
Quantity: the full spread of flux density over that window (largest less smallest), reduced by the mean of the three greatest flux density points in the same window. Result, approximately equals -200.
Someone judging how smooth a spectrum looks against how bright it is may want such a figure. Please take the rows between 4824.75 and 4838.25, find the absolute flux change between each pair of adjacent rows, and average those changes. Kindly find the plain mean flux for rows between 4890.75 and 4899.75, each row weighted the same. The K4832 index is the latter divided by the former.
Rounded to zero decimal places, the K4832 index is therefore 77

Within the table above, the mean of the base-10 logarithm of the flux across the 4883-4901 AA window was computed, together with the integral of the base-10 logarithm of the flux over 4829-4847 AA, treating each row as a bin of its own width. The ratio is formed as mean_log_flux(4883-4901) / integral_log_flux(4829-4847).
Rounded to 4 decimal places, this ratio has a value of 0.0554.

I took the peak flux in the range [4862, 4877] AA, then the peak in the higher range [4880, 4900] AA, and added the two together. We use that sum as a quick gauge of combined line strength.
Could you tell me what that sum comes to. 423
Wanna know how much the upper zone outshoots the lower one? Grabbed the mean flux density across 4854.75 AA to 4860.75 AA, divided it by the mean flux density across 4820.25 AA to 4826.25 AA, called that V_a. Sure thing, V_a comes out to 0.78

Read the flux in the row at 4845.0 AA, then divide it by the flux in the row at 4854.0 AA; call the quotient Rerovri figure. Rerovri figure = 1.146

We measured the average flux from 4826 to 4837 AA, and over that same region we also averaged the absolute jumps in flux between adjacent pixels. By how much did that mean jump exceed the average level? -214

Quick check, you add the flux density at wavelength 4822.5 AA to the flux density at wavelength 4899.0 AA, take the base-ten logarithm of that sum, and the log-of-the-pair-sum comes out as 2.629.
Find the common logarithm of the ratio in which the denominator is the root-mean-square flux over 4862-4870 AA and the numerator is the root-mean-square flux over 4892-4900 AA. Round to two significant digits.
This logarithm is 0.10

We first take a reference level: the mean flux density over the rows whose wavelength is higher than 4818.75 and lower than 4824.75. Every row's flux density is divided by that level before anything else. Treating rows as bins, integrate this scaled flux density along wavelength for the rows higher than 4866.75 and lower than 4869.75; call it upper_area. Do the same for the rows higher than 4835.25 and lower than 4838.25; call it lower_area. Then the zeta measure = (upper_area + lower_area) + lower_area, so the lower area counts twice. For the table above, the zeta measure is 9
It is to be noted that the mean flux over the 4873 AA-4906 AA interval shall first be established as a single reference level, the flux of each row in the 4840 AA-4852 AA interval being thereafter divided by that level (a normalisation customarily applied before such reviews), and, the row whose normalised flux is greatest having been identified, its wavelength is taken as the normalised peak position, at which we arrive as 4840.5 AA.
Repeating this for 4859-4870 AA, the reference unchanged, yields 4869.0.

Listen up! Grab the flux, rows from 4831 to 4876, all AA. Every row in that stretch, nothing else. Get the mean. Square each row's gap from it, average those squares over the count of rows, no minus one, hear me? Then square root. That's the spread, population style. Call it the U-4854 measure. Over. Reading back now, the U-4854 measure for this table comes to 22.1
